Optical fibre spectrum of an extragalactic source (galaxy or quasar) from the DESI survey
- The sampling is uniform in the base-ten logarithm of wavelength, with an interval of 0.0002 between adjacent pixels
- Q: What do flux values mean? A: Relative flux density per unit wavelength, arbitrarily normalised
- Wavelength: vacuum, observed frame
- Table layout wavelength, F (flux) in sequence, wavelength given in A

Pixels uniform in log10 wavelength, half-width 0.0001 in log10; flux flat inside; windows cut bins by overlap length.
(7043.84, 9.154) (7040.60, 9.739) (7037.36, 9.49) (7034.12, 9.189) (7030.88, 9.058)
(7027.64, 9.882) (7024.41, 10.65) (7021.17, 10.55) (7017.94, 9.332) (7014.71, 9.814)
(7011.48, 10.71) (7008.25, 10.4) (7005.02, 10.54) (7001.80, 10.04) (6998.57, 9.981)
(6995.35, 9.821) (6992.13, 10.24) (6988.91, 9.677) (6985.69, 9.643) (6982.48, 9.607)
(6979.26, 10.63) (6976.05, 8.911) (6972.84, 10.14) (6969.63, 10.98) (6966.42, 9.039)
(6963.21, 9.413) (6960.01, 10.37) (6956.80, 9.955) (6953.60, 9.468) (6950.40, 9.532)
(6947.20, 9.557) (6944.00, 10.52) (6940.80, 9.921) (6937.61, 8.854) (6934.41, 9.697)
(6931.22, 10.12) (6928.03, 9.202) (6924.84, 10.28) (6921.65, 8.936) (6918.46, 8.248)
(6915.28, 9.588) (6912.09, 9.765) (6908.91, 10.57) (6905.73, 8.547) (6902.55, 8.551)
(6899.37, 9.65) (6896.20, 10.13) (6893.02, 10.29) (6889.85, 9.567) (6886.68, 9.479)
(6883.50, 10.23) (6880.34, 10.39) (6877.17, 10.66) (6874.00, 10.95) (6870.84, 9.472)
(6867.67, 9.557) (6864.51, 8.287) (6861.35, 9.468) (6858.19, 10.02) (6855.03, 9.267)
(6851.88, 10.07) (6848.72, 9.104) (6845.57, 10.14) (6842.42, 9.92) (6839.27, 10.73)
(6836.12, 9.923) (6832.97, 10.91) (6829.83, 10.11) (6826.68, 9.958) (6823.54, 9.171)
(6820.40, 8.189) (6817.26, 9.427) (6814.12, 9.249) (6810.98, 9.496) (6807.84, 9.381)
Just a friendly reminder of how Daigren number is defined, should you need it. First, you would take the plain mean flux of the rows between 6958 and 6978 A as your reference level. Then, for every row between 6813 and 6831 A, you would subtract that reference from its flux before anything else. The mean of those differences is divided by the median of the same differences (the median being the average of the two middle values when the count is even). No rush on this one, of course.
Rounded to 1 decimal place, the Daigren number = 1.0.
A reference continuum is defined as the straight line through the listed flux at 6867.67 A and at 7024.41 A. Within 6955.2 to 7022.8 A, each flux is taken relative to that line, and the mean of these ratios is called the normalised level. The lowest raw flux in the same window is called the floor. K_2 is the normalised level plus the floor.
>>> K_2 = 9.87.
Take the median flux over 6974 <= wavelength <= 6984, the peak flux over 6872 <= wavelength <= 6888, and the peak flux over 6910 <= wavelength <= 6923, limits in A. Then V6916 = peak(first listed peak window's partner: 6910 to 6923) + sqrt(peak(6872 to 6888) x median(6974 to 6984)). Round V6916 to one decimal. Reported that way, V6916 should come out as 20.0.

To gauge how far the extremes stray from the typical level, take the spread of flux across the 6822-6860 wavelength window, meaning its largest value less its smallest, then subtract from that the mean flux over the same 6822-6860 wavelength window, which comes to -8.14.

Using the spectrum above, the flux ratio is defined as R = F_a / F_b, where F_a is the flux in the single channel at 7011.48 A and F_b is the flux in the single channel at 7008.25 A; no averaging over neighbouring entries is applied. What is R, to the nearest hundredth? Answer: 1.03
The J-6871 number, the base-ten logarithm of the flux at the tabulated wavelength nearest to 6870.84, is 0.98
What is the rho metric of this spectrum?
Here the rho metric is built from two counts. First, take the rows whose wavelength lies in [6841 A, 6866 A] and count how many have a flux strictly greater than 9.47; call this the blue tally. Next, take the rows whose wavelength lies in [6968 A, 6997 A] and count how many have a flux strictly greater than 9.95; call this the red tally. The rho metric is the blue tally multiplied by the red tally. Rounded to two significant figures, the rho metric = 16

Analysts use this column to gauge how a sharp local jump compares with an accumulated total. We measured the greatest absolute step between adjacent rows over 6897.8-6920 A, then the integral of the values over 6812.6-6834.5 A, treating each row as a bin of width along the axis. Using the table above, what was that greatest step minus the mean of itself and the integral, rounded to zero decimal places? -104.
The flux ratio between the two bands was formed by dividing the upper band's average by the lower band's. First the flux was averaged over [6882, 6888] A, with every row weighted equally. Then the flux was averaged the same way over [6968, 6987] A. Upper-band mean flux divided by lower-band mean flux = 1.01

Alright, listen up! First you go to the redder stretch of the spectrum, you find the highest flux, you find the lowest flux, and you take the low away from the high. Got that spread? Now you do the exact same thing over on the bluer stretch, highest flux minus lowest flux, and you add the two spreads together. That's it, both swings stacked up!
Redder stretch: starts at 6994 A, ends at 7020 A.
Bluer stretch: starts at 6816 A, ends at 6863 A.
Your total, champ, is 4.1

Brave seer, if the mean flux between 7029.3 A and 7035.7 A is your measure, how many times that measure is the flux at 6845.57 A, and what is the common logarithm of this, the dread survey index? 0.05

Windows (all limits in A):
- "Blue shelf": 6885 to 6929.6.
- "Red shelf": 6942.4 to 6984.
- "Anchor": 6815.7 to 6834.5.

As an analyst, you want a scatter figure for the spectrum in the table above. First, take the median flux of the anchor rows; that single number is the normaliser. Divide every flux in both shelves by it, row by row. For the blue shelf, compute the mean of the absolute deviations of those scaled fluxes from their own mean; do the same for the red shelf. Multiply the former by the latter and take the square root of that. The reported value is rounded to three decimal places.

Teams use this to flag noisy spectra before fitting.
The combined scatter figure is 0.057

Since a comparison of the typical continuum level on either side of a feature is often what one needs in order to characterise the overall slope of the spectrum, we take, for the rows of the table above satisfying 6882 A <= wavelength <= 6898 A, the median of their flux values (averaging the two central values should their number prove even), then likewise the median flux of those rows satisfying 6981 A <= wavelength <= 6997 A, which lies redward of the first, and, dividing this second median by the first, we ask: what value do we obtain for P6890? 0.96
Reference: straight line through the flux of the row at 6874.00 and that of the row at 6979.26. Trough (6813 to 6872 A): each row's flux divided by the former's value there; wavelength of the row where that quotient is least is 6820.40 A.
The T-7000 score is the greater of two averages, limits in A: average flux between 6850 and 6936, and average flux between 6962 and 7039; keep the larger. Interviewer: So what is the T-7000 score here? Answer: 9.91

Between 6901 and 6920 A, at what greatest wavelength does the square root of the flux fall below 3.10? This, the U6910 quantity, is 6918.46 A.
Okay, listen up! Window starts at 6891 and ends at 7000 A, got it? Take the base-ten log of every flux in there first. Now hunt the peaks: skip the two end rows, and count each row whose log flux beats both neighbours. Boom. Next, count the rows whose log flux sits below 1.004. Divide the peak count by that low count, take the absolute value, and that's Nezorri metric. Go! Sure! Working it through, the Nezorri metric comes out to 0.35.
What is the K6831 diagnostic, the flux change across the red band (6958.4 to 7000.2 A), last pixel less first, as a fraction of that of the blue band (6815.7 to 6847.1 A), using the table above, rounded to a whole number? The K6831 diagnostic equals -1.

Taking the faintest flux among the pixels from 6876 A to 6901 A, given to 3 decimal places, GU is 9.479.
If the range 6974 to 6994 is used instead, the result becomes 8.911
